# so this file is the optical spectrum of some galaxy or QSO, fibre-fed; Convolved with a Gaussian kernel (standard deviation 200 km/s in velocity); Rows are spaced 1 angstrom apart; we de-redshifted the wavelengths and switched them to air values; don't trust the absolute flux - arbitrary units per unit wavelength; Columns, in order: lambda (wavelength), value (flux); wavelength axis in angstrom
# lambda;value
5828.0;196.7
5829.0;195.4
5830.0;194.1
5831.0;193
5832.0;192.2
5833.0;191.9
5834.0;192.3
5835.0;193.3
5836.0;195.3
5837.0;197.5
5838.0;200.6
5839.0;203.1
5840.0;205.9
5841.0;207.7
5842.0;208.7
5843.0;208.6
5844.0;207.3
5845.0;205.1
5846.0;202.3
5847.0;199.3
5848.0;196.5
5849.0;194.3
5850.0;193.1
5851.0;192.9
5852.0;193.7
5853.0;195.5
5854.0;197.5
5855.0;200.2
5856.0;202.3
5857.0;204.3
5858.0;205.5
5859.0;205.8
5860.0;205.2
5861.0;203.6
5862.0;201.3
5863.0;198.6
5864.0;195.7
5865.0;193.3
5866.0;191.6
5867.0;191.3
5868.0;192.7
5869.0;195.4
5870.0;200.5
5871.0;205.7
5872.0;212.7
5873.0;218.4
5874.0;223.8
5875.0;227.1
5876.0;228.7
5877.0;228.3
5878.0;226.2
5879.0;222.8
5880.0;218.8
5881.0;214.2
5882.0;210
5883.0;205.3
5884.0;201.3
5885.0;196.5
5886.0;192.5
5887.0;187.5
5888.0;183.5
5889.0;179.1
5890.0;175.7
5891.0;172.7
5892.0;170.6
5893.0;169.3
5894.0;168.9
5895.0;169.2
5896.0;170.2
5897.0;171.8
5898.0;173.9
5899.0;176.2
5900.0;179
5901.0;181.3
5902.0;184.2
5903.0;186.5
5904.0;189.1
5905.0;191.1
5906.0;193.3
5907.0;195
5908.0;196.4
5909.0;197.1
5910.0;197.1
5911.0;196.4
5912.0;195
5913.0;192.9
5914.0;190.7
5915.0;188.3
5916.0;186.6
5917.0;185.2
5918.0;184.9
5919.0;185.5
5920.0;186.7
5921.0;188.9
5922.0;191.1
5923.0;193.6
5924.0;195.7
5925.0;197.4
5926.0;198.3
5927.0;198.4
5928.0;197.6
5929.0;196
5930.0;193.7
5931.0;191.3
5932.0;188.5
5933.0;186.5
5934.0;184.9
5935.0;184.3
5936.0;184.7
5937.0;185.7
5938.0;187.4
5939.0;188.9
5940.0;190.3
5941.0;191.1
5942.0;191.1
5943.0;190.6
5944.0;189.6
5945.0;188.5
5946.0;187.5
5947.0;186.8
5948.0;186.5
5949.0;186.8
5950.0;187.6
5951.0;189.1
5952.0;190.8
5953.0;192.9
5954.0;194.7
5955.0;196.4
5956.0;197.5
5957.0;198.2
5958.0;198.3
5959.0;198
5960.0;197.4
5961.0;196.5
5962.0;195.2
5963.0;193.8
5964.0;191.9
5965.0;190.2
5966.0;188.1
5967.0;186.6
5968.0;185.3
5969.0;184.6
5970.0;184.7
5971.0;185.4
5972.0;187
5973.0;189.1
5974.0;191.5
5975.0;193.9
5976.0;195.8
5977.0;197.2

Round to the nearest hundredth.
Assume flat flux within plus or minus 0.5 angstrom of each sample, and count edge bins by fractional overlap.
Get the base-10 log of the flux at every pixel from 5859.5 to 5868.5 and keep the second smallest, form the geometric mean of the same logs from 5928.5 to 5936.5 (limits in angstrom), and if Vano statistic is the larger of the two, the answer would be 2.28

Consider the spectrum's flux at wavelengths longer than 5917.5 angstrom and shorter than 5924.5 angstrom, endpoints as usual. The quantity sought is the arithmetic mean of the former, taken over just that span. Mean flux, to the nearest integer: 189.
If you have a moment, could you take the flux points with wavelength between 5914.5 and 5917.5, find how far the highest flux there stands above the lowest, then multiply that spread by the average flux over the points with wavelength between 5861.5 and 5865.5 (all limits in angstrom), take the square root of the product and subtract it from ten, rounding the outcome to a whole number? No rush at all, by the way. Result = -15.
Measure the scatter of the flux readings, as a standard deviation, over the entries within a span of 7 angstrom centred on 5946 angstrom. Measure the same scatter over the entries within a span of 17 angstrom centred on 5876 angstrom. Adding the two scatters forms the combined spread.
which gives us 13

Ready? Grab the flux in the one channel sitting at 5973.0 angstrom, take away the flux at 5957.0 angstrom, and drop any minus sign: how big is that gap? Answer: 9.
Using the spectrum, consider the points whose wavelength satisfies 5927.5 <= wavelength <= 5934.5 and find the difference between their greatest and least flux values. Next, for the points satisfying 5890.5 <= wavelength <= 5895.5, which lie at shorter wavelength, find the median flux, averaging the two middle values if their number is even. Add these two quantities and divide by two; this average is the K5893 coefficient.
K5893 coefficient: 91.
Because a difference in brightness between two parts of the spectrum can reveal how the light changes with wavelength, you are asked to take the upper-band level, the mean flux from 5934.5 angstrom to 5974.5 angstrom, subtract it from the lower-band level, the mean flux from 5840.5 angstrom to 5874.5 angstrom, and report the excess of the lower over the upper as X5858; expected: 11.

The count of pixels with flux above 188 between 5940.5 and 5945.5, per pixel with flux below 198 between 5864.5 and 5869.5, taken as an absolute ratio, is 1.0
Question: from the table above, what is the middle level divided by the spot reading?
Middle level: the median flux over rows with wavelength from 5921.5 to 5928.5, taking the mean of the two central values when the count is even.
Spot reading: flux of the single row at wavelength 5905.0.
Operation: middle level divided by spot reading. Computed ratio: 1.03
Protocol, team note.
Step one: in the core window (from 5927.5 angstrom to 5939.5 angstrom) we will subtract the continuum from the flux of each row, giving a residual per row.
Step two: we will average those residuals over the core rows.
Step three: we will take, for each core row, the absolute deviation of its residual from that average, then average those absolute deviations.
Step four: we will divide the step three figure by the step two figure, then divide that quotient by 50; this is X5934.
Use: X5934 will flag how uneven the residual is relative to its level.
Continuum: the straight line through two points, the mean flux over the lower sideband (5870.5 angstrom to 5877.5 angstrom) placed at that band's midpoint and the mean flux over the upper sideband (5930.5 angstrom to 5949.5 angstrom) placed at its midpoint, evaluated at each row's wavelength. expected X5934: -0.028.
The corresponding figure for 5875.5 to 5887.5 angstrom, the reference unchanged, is -0.036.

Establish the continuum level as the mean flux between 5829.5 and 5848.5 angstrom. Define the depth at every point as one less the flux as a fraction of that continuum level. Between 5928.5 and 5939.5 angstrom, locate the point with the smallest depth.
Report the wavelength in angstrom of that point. 5929.0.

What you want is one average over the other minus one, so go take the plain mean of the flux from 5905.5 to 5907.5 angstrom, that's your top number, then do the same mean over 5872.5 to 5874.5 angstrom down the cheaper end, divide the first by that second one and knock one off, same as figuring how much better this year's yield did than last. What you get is -0.12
